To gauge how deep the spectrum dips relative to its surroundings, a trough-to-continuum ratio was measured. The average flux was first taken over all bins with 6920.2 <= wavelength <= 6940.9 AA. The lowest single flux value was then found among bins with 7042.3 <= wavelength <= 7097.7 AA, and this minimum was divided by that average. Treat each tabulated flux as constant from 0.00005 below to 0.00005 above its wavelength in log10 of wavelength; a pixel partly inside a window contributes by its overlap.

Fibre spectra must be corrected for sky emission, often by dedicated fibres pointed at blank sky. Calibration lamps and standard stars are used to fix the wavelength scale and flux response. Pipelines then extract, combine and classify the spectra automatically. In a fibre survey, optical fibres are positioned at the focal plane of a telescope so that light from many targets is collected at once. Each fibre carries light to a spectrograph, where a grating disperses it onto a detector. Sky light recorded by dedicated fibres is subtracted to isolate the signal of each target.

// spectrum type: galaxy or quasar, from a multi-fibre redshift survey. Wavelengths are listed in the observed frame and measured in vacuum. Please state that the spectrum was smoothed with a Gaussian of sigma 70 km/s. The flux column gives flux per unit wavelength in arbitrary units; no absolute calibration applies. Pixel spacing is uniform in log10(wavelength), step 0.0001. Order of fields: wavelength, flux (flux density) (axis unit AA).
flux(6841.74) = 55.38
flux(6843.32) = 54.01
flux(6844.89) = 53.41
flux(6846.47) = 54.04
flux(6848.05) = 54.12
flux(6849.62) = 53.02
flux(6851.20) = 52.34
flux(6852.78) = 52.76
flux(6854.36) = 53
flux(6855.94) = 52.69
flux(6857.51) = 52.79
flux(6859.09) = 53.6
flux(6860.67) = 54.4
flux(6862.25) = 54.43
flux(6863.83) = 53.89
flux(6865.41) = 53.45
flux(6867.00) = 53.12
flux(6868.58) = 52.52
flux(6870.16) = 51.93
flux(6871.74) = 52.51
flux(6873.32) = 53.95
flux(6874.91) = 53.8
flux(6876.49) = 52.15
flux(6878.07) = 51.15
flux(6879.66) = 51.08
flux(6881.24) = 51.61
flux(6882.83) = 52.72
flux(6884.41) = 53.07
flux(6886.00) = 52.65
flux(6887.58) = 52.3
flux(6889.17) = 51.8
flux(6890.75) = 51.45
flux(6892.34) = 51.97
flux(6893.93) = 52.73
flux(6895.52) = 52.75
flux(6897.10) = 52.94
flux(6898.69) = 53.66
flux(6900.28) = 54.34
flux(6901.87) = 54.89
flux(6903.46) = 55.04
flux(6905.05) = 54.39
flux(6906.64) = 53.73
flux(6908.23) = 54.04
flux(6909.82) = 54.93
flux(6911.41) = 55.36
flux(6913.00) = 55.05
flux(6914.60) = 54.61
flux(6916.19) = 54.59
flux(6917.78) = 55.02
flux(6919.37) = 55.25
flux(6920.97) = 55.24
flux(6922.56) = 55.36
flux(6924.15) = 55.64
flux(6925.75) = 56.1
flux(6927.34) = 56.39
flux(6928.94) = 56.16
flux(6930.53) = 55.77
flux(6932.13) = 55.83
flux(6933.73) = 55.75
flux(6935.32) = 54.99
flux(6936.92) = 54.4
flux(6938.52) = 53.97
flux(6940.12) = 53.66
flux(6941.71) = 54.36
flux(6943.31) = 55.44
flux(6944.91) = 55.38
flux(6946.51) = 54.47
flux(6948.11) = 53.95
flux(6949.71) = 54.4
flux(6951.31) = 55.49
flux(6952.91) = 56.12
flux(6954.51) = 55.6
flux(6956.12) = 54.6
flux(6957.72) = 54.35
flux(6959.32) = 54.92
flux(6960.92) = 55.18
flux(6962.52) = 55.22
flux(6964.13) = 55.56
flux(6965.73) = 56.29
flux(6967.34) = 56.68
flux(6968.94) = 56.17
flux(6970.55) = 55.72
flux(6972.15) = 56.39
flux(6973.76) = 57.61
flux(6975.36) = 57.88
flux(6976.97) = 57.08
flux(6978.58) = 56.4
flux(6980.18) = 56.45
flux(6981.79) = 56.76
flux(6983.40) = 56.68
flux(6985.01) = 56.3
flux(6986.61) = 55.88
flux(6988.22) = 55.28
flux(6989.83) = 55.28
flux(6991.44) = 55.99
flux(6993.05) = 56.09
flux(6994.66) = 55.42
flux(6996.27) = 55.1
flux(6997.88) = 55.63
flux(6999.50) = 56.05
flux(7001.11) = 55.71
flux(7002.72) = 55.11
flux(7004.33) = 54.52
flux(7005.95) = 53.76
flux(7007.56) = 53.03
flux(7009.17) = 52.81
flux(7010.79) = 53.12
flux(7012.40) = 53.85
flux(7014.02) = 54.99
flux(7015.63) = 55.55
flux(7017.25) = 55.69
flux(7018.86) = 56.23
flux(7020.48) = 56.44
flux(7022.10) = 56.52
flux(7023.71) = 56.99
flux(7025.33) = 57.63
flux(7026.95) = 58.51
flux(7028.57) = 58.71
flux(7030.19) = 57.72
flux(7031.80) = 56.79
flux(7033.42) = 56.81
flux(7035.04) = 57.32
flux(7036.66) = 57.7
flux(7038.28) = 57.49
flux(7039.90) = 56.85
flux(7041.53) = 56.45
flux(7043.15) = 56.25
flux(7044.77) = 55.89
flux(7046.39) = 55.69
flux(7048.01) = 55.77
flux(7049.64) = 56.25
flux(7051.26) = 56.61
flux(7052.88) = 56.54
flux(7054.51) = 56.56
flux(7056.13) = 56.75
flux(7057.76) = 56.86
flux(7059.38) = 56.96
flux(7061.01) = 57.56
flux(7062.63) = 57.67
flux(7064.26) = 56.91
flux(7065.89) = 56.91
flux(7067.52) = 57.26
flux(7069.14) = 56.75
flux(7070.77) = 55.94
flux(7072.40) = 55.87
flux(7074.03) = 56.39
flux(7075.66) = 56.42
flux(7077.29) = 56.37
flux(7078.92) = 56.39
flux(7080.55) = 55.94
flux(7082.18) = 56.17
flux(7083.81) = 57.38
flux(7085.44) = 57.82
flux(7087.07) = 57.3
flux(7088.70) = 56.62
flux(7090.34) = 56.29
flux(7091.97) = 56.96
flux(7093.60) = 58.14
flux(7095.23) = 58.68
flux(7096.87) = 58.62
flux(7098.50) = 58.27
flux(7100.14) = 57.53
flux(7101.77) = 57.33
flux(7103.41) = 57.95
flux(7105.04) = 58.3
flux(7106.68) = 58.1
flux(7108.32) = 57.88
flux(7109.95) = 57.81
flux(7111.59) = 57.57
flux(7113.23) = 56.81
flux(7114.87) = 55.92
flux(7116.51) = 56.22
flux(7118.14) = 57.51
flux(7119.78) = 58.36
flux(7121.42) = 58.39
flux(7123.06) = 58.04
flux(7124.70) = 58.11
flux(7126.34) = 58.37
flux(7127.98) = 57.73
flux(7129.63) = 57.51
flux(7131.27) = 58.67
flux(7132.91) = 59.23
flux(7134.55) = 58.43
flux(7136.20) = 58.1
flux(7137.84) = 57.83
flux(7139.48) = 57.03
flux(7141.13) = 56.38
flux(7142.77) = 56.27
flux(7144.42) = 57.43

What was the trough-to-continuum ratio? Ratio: 1.007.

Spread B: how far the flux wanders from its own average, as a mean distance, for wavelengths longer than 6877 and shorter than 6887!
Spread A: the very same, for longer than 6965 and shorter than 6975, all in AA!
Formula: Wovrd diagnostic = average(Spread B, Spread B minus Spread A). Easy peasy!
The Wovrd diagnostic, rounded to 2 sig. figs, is 0.54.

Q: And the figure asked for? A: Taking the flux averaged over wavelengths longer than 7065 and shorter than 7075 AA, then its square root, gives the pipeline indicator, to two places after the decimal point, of 7.52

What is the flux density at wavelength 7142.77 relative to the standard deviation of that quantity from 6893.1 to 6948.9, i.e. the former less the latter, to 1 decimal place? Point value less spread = 55.3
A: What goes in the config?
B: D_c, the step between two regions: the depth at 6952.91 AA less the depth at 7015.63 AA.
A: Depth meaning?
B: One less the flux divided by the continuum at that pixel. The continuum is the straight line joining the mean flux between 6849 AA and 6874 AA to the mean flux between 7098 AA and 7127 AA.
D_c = -0.031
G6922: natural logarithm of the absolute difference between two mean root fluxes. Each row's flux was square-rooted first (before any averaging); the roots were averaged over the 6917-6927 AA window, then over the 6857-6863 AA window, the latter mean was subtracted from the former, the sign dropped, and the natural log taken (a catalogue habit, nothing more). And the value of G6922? -2.2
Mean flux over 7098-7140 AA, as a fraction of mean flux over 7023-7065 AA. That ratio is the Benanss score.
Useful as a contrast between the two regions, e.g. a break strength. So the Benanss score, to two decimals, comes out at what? 1.01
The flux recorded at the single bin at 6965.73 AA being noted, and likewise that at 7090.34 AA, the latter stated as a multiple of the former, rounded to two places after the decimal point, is 1.00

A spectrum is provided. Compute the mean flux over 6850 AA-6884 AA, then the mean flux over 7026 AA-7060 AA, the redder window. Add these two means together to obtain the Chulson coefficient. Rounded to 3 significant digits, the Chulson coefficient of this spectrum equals 110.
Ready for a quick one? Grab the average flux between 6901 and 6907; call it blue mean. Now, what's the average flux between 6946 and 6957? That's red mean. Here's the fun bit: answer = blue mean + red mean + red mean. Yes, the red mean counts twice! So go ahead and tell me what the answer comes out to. 164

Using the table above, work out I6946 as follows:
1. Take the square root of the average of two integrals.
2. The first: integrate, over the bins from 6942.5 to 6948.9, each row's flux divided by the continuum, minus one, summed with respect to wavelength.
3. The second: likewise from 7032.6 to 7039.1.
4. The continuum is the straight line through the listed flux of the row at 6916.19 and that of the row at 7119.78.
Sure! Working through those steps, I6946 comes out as 0.10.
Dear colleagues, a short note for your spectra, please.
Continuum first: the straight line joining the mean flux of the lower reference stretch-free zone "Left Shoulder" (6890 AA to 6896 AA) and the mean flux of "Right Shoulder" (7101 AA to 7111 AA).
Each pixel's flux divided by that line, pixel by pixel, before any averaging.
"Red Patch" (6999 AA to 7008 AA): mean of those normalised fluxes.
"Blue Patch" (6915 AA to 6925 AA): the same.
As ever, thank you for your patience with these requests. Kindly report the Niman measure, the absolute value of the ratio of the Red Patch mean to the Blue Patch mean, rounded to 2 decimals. 0.95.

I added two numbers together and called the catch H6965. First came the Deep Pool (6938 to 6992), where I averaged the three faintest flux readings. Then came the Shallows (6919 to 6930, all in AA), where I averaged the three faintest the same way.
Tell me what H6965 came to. 109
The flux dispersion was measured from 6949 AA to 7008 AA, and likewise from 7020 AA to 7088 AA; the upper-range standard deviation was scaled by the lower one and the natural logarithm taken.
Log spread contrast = -0.3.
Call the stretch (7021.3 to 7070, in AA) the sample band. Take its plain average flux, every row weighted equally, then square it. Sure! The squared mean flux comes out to 3244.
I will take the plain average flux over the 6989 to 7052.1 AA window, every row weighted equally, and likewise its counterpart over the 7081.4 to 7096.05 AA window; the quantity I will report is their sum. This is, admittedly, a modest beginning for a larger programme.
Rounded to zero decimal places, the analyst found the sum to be 113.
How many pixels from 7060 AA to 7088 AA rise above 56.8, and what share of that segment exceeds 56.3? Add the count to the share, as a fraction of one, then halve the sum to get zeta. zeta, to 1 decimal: 4.4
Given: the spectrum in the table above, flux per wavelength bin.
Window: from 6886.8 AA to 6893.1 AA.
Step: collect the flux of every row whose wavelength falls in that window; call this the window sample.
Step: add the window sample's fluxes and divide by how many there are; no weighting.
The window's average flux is 51.9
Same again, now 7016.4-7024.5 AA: 56.4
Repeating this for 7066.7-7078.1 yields 56.4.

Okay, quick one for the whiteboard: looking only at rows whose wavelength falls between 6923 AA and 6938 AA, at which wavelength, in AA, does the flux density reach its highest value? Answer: 6927.34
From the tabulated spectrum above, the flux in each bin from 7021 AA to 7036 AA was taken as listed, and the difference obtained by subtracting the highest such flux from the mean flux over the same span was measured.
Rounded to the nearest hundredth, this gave -1.27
